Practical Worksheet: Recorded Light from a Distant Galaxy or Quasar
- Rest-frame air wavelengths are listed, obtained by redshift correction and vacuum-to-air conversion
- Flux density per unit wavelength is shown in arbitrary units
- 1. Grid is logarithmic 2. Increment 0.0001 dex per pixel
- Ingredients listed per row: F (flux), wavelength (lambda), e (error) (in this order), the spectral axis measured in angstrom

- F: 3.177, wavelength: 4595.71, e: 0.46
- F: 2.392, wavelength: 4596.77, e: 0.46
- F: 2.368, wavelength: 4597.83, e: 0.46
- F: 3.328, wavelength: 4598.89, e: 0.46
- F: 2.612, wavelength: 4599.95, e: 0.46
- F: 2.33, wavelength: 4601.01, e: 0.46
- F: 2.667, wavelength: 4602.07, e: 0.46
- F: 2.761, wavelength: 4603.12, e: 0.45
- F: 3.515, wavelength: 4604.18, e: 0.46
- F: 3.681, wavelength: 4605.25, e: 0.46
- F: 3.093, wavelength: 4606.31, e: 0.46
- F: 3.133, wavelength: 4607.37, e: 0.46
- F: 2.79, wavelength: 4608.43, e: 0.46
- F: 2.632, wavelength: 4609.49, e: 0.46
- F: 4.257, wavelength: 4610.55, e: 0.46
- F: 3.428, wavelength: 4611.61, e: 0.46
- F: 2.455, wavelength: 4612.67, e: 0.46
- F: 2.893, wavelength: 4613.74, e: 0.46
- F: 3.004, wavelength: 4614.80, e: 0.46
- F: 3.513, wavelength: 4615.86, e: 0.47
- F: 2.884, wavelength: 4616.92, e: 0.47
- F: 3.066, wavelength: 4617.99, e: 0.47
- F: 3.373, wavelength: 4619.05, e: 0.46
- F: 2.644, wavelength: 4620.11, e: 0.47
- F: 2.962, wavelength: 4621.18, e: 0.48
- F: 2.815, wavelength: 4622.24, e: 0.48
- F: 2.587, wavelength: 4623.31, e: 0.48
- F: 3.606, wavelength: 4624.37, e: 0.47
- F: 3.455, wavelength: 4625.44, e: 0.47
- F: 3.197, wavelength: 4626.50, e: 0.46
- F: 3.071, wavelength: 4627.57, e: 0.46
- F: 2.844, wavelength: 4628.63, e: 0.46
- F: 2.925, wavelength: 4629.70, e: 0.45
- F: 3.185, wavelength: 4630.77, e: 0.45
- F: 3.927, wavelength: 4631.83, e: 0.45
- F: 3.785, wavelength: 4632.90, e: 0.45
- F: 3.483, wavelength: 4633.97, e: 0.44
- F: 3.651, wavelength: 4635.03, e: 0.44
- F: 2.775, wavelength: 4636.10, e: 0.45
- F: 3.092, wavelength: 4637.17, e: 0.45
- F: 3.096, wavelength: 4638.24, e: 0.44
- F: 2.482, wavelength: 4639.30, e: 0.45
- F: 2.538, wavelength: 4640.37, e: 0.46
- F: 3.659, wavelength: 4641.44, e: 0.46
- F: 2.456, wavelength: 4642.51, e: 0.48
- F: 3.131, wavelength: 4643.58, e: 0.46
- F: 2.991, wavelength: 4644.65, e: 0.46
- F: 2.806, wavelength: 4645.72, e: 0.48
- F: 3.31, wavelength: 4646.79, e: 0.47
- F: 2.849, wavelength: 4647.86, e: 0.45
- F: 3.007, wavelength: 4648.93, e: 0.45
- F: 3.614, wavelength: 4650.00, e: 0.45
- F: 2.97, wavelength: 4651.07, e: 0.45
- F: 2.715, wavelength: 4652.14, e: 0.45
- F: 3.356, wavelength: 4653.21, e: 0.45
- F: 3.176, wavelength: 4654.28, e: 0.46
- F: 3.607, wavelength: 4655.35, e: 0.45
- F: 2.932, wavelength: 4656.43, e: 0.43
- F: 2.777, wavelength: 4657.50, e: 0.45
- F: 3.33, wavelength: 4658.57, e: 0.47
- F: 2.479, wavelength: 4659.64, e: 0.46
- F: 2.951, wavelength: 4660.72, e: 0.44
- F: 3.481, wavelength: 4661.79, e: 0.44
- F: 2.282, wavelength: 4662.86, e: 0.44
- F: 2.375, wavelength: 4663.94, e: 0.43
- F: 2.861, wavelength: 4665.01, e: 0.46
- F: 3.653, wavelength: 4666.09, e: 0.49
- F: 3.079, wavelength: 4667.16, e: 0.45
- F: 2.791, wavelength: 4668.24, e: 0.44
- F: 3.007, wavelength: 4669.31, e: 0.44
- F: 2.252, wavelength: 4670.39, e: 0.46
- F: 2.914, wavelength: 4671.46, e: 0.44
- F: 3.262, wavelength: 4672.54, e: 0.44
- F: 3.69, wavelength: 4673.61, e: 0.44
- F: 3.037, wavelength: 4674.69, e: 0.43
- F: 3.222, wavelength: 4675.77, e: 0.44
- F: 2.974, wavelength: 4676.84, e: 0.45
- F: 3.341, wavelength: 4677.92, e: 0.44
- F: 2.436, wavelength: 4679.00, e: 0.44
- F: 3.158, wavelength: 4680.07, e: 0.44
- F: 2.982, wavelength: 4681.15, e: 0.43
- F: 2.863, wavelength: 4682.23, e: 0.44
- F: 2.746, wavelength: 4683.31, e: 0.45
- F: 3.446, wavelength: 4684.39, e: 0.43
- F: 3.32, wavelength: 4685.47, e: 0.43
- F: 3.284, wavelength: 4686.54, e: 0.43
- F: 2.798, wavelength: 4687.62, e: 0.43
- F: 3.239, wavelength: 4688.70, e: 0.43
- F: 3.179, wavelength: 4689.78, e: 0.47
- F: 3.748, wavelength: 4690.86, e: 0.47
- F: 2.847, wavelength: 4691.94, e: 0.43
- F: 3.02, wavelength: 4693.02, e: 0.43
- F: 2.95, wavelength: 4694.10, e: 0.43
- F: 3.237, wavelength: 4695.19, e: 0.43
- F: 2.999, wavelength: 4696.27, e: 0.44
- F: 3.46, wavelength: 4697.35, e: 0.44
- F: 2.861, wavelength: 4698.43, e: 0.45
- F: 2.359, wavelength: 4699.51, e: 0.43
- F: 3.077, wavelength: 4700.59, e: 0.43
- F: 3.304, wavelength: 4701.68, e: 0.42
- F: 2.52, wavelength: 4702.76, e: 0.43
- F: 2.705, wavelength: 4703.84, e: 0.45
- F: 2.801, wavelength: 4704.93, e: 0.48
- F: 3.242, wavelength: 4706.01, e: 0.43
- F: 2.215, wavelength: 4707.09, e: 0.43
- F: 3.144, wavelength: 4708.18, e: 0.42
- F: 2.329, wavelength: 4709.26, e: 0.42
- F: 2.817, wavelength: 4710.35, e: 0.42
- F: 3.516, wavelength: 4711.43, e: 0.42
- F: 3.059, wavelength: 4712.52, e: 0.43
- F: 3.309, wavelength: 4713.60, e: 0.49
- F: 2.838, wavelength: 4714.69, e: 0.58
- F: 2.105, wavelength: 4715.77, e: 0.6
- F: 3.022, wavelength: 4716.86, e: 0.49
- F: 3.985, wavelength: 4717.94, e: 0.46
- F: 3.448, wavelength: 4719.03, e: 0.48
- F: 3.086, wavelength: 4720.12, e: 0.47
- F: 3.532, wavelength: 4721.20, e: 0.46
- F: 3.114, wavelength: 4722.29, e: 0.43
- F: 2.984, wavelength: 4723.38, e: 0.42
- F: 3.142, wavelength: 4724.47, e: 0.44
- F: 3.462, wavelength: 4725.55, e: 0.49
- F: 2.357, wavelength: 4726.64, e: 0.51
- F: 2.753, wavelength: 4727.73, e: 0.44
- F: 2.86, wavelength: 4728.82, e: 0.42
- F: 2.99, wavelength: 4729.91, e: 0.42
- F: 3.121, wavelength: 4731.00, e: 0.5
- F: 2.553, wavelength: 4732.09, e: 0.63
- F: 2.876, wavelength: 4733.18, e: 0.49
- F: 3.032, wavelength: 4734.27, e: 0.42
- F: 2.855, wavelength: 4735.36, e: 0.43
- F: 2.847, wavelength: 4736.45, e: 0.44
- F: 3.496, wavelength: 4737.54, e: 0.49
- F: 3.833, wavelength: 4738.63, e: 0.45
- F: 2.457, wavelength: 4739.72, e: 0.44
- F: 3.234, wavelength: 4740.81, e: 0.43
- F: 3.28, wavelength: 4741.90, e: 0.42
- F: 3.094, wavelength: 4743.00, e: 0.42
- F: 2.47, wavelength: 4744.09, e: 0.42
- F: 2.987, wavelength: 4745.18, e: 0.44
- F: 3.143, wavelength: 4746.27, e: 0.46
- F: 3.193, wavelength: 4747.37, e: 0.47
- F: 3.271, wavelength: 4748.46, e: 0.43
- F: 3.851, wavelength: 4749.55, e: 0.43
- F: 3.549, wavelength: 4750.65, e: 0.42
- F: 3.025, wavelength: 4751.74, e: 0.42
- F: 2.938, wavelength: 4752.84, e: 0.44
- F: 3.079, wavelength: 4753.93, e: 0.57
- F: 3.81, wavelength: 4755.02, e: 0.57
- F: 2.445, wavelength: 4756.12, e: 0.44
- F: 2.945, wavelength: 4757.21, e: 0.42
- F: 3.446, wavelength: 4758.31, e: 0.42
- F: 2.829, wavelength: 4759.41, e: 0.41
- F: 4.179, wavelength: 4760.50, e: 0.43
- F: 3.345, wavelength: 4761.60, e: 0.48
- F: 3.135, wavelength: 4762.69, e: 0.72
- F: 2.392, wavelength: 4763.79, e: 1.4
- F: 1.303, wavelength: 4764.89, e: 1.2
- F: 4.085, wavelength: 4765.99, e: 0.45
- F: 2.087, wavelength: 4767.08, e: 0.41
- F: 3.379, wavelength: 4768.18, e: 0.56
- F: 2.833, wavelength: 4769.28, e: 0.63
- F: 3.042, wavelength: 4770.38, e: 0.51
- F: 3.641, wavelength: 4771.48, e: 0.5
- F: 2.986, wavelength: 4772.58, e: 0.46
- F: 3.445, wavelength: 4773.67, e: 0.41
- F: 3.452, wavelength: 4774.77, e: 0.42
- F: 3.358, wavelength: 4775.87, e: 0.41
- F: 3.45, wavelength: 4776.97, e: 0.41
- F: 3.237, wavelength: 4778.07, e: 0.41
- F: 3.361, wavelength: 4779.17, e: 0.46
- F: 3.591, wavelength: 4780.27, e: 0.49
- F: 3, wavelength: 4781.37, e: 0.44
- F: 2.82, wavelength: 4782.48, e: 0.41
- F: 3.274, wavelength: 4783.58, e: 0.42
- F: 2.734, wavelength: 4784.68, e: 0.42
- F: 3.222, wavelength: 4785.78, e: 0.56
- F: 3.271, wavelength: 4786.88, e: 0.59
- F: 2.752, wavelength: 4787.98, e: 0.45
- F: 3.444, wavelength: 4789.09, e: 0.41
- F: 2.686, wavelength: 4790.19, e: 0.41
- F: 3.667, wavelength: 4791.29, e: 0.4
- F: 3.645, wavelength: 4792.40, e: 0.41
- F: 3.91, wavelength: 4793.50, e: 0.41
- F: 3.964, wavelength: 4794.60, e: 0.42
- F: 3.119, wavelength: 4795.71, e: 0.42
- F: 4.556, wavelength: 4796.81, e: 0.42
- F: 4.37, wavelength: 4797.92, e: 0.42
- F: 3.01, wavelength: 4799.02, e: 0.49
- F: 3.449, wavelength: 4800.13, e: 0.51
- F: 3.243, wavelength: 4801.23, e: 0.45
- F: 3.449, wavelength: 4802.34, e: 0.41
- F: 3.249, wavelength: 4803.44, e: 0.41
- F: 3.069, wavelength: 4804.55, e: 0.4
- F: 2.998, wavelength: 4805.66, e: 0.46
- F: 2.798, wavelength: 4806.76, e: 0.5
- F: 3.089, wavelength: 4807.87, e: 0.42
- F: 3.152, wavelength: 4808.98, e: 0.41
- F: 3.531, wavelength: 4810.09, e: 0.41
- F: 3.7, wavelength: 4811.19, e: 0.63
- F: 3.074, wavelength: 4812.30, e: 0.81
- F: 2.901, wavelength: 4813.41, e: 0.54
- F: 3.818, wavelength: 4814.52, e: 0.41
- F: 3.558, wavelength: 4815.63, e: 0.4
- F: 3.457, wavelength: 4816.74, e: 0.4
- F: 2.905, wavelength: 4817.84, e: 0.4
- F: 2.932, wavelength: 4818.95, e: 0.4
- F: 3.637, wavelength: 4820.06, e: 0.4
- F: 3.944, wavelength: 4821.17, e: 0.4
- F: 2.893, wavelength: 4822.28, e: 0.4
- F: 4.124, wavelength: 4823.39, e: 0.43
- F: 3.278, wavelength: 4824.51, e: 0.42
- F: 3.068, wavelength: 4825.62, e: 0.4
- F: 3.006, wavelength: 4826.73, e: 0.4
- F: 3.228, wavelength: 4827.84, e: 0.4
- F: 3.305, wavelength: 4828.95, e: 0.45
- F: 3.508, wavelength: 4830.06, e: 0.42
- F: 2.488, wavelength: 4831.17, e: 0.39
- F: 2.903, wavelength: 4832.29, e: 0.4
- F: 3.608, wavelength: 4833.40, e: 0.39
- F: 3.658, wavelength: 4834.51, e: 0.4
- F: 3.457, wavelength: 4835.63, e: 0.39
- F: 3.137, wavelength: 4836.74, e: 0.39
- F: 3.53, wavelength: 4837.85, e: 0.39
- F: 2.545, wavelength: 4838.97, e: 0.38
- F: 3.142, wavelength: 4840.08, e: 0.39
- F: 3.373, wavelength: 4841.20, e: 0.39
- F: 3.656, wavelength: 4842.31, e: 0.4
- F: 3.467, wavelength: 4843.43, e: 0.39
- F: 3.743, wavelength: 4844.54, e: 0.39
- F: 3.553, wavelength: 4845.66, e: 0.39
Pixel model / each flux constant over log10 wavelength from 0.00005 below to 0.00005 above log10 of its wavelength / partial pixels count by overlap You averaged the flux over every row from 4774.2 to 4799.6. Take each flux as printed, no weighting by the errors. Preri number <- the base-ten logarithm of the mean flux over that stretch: 0.530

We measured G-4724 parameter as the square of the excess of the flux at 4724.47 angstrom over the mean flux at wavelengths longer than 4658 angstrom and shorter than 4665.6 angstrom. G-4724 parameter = 0.10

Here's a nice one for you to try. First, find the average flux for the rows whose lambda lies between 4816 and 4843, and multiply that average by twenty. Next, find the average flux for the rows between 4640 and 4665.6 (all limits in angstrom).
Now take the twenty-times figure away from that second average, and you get -62.7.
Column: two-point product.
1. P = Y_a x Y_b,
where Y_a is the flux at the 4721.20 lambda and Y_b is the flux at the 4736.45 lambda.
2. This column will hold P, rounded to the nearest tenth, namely 10.1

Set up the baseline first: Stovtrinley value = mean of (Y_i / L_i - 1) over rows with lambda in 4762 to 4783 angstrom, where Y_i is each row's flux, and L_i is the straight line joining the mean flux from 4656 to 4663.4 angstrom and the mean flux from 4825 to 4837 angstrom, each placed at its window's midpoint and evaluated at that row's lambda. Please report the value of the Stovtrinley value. -0.007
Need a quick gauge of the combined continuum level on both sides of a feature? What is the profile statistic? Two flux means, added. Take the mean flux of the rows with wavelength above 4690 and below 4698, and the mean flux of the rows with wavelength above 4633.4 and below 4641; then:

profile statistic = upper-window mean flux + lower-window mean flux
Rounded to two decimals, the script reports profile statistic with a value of 6.20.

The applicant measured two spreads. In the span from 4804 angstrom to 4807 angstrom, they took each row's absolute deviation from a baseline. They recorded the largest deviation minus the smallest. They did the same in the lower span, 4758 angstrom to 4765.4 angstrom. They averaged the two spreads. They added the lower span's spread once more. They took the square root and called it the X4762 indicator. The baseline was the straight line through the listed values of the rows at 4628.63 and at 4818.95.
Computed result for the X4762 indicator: 1.53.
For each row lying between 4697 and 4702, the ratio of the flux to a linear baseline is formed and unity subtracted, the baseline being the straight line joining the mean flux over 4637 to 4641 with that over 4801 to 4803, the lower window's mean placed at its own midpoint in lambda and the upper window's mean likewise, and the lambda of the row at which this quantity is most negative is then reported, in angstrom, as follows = 4699.51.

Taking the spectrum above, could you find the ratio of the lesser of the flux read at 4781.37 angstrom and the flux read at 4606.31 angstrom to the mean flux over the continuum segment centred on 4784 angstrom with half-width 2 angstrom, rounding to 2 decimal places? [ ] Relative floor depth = 1.00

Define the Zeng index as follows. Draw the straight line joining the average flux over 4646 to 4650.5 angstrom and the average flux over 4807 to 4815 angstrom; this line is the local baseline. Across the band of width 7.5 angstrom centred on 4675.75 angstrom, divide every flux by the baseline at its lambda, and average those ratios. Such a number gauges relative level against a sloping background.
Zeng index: 0.98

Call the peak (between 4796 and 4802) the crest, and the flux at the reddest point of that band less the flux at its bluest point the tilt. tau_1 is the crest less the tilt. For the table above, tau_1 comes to 5.9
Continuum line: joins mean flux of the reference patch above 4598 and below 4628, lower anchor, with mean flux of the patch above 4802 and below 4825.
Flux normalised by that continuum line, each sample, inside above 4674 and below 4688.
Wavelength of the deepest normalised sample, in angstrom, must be 4679.00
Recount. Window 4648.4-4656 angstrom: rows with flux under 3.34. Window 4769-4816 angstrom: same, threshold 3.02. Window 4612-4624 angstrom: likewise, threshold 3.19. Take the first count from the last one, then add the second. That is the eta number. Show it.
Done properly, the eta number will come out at 16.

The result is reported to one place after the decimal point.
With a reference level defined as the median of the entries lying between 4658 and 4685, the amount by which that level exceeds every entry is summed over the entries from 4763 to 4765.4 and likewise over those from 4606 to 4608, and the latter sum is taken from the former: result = 2.5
